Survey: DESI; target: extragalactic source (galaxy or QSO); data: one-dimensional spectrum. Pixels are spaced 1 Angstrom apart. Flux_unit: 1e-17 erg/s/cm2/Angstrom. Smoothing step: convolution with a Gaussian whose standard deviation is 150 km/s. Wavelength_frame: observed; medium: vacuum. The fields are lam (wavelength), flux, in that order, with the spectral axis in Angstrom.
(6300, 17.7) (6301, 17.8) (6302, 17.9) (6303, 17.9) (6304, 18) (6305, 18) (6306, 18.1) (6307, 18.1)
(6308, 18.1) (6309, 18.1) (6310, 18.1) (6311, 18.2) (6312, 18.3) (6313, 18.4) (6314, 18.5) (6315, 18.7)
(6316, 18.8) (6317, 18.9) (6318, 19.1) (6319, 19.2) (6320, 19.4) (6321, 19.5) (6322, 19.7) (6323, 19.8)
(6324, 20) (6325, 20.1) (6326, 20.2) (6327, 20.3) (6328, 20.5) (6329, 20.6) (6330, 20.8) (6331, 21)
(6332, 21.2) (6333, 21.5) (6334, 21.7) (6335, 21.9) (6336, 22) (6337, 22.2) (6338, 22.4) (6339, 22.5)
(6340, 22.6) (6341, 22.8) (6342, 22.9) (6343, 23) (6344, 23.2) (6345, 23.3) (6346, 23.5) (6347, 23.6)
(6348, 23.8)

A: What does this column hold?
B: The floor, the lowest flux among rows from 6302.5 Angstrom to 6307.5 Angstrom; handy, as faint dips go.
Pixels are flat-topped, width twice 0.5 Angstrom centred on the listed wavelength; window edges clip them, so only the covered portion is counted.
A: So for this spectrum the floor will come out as 17.9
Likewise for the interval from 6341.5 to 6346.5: 22.9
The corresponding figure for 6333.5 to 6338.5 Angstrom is 21.7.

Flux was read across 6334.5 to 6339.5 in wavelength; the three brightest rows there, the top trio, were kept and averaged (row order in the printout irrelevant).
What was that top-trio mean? 22.4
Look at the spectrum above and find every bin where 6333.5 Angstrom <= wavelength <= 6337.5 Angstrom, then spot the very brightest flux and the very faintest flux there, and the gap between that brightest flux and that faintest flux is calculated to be 0.50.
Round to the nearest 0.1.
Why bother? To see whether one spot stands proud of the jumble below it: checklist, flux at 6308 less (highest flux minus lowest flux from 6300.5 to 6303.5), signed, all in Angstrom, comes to 18.0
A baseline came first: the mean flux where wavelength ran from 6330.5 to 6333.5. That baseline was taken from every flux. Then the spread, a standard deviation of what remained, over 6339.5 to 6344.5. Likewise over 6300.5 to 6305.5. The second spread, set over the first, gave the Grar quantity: 0.37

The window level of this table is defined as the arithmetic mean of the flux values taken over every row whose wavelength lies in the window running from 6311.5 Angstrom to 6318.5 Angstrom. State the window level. 18.7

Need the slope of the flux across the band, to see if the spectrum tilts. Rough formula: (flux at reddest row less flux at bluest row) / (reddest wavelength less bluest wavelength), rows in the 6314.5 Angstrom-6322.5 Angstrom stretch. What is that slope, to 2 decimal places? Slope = 0.14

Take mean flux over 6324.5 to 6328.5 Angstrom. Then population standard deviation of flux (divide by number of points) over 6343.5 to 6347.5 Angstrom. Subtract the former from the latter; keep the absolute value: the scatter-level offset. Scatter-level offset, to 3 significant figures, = 20.1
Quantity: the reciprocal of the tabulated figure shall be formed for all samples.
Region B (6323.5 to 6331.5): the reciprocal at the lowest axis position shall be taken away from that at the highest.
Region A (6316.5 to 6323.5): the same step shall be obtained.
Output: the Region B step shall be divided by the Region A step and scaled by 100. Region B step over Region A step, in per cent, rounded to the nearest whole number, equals 99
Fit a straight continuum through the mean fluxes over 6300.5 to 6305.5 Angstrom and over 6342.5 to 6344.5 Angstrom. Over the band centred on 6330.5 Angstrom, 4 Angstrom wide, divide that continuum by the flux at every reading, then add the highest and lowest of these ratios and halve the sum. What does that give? 1.03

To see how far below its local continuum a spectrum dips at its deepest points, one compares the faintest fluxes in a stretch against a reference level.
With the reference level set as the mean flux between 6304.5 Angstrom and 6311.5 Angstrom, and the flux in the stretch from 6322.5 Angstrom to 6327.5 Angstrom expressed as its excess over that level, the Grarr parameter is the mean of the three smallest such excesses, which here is 1.9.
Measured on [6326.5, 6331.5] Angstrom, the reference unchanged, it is 2.4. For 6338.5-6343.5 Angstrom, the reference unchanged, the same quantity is 4.5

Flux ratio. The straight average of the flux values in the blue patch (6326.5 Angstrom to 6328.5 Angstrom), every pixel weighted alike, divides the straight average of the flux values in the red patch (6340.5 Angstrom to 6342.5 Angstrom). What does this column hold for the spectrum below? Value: 1.12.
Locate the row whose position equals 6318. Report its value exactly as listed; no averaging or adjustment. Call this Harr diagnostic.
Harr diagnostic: 19.1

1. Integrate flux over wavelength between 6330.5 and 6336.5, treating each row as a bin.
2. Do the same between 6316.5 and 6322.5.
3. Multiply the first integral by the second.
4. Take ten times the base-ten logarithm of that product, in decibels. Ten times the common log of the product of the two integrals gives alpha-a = 41.8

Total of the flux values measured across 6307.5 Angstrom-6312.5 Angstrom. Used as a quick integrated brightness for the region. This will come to 91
